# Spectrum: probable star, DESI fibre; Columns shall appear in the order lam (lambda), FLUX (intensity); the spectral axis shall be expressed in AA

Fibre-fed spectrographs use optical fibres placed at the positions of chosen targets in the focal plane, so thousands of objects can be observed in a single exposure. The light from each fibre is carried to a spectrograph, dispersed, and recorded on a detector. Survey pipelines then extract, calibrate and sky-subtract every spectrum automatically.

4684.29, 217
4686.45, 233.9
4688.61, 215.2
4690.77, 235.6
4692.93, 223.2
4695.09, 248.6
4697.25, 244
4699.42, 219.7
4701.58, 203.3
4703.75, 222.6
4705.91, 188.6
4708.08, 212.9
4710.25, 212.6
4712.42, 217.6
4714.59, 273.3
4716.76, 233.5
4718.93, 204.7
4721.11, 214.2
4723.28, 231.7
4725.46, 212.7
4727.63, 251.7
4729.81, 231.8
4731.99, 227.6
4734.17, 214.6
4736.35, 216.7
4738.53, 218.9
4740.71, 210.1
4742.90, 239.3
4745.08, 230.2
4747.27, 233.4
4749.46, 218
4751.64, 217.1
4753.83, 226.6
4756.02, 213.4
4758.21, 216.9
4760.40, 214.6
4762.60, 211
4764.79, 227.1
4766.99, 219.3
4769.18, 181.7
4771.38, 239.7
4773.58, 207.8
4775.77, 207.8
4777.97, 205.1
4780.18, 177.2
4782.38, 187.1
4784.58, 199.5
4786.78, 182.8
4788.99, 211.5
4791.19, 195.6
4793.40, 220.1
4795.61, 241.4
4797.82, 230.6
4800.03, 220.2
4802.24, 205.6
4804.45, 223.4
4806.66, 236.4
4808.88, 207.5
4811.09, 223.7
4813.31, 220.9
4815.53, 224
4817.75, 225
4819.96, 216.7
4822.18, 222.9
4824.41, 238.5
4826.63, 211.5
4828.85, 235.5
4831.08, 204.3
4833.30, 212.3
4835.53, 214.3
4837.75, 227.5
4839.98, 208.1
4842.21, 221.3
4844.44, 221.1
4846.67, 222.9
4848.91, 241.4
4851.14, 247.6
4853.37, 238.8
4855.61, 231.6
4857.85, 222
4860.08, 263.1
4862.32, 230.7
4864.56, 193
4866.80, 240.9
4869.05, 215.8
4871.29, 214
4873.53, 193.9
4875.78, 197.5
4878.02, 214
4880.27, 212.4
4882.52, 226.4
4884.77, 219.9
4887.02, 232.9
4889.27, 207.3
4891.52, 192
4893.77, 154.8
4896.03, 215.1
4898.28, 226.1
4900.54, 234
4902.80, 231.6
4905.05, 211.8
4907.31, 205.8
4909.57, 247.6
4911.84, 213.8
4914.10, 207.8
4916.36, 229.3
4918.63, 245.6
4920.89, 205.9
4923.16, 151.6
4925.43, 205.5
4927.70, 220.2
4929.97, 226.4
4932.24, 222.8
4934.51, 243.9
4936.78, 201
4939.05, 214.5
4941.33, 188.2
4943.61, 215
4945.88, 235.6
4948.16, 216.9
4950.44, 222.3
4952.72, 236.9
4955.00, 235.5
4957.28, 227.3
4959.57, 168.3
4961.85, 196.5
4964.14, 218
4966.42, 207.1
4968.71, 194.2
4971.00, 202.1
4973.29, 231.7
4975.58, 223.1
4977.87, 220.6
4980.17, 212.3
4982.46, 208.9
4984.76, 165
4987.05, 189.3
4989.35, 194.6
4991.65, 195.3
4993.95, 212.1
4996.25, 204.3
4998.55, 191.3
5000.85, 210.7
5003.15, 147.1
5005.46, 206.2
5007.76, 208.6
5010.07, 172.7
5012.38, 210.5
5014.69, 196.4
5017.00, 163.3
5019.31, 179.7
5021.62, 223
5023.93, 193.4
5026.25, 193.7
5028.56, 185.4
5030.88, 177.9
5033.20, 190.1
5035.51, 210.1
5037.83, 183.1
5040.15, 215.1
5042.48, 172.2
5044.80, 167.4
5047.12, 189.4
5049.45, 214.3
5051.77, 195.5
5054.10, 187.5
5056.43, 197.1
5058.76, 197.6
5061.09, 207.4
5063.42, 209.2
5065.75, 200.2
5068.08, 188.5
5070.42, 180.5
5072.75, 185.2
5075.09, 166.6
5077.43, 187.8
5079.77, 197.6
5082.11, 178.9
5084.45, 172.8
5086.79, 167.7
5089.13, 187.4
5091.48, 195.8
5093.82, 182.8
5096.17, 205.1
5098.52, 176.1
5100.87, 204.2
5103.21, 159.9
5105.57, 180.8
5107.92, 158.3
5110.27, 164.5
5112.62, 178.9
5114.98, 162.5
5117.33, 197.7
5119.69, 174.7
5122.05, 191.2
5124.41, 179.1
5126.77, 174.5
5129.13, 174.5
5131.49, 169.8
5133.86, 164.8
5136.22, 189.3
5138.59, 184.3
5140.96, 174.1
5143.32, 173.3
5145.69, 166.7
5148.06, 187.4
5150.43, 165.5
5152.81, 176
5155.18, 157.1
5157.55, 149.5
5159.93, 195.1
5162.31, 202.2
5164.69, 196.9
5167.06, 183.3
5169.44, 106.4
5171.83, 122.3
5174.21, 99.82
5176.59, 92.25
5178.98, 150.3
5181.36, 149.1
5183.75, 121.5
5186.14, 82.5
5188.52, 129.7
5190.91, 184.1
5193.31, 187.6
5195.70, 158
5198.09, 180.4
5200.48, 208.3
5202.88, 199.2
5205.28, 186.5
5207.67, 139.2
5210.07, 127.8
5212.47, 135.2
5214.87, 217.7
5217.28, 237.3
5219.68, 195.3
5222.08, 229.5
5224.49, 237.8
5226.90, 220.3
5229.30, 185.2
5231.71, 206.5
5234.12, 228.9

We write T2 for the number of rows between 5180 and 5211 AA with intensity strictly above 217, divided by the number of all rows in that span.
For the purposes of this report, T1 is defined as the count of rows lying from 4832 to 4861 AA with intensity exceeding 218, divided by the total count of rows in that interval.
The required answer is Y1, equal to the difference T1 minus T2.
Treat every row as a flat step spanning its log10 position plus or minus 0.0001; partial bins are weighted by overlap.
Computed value 0.77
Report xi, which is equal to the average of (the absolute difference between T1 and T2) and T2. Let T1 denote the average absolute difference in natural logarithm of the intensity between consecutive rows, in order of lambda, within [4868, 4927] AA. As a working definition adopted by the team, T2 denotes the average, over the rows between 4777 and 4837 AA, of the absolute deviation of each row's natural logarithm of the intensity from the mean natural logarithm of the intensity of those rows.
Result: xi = 0.053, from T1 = 0.105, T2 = 0.061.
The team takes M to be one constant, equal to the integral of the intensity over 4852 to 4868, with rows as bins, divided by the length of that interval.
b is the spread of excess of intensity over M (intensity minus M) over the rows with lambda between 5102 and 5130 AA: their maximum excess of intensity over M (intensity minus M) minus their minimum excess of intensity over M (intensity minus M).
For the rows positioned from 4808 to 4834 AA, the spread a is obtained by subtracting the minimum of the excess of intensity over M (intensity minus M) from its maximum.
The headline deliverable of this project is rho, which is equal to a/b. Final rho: 0.9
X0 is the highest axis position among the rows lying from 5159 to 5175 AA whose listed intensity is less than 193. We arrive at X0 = 5174.21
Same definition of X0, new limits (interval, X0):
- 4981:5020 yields 5019.31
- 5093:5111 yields 5110.27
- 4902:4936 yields 4923.16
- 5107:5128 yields 5126.77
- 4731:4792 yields 4786.78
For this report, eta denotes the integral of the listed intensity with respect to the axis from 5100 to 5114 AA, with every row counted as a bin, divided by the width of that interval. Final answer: 174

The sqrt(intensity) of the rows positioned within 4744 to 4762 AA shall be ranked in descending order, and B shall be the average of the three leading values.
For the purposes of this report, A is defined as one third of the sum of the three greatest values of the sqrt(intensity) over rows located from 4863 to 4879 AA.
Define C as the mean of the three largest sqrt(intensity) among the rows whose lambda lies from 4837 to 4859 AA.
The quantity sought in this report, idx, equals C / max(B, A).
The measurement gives 1.03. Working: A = 14.9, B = 15.2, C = 15.58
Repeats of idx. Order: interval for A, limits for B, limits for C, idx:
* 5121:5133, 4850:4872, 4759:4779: 0.96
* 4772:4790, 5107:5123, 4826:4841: 1.04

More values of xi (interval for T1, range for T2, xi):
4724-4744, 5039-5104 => 0.033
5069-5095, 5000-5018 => 0.083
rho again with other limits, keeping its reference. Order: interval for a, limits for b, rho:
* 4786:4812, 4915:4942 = 0.6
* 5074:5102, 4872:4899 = 0.5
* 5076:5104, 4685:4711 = 0.8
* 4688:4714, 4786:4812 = 1.0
